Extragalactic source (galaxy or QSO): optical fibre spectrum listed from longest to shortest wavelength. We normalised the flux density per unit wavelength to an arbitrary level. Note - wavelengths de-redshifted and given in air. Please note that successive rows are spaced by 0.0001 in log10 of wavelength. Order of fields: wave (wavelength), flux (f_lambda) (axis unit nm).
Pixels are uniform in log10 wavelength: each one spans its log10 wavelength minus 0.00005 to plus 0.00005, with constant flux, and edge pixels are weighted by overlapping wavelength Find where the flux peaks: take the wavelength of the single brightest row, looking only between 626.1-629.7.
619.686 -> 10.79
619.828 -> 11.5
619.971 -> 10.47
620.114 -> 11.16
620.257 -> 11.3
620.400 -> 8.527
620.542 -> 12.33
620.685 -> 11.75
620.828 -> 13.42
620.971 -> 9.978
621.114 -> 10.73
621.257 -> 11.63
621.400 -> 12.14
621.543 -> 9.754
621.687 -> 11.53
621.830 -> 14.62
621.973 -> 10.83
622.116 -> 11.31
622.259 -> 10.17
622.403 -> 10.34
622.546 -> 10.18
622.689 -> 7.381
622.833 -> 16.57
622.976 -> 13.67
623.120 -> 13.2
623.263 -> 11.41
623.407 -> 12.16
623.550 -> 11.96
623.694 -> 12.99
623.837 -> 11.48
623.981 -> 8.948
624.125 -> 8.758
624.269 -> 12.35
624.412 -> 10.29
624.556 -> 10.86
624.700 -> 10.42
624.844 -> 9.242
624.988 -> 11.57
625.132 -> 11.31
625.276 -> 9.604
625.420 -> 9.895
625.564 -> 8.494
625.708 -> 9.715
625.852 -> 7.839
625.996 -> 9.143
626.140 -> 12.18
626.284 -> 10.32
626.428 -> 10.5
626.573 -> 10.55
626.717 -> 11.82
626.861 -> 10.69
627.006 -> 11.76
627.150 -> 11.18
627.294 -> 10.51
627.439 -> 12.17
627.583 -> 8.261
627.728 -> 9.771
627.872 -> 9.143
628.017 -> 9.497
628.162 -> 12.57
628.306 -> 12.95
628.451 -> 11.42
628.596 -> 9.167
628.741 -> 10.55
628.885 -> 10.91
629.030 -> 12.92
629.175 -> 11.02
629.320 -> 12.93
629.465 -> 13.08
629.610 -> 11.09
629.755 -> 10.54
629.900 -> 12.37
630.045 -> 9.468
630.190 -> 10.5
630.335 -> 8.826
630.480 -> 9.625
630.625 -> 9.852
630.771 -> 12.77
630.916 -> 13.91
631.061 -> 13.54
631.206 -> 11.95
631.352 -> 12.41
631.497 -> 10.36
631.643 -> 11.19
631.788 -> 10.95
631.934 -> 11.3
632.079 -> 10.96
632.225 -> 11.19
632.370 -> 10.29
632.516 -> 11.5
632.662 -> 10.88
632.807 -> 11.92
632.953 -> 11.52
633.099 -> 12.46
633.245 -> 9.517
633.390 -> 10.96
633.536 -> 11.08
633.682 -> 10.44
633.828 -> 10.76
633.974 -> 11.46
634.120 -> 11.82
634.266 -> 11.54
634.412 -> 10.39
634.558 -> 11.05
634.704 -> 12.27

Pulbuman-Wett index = 629.465 nm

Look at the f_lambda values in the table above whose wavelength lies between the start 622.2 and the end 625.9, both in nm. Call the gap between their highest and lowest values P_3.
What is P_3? 9.2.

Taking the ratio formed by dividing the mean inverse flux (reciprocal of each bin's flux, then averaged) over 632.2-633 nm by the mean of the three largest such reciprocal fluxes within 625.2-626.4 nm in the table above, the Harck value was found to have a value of 0.76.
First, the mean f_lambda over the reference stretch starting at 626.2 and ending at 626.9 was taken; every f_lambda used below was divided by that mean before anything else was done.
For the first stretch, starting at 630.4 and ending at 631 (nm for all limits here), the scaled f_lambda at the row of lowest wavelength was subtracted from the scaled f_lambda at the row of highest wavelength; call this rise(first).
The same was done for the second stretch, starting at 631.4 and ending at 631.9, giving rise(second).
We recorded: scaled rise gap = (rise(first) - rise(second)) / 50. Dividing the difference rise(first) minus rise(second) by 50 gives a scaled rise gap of 0.007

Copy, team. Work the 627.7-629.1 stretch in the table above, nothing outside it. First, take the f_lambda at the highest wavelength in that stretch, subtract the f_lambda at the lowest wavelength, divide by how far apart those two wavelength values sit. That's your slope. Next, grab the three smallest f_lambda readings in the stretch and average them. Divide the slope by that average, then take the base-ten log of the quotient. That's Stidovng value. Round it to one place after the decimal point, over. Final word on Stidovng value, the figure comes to -0.6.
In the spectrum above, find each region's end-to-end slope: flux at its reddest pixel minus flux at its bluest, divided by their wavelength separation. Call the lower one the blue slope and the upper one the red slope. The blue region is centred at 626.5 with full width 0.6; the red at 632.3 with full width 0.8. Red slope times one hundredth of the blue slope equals -0.02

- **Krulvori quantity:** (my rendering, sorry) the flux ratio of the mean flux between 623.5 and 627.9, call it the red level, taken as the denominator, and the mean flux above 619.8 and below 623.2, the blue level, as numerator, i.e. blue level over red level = 1.095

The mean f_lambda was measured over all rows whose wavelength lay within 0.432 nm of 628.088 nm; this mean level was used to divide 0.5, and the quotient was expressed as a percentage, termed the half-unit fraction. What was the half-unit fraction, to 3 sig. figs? 4.59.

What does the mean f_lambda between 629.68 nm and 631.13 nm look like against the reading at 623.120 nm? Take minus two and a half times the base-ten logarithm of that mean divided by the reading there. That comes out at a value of 0.18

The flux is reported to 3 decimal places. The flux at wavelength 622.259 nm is 10.170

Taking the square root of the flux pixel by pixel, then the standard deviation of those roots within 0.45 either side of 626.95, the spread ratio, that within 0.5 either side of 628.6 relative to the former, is 2.4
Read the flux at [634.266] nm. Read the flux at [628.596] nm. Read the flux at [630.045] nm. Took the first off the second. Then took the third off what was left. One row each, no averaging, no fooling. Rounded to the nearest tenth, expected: -11.8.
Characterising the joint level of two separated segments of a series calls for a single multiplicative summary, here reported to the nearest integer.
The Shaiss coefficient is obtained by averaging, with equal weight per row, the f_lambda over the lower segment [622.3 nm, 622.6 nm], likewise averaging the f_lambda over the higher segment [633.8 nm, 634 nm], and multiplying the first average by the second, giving 114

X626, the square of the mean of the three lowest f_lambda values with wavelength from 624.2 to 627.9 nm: 67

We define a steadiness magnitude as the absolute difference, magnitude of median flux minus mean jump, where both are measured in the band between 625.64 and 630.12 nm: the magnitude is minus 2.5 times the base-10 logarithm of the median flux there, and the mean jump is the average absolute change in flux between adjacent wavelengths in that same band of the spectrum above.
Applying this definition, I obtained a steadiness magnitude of 4.02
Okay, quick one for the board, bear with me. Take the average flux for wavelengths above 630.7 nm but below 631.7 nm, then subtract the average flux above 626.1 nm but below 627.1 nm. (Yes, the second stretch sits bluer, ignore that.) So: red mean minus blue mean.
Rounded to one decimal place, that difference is 1.2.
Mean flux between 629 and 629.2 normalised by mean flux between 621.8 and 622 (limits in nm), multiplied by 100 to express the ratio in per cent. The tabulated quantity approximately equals 94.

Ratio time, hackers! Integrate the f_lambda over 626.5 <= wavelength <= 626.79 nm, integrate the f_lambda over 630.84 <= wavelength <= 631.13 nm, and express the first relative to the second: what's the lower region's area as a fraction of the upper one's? 0.8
